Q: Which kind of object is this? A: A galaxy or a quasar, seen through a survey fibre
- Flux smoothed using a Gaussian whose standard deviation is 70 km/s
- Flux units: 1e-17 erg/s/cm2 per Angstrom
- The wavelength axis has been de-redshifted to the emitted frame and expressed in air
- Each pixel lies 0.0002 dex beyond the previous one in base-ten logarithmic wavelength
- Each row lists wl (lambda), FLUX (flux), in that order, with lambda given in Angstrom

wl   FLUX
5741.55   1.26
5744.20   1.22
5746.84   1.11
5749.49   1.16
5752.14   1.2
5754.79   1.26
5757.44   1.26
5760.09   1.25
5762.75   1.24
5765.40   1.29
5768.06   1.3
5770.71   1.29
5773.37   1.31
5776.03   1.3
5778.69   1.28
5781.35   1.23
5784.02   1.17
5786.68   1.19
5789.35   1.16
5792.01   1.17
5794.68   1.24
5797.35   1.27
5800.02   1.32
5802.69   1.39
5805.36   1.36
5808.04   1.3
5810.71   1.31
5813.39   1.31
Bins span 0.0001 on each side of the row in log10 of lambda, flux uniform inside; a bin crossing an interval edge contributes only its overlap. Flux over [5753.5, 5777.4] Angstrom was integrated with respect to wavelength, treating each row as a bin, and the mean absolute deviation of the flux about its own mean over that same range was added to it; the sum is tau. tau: 31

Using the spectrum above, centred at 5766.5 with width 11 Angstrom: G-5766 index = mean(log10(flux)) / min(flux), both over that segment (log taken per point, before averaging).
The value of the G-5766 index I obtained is 0.086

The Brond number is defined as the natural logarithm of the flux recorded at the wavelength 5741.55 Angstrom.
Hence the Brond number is 0.231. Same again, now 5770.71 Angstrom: 0.255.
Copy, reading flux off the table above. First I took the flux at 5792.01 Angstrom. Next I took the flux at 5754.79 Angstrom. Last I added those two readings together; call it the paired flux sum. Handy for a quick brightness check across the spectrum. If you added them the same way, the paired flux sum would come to 2.43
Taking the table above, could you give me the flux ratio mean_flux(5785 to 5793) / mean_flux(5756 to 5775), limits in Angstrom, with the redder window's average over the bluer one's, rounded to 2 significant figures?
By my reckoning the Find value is 0.92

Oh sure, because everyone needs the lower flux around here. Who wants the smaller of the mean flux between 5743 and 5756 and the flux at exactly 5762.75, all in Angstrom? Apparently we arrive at 1.19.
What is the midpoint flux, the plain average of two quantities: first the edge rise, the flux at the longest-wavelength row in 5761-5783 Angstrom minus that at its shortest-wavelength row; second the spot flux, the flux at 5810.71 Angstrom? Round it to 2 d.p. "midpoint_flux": 0.65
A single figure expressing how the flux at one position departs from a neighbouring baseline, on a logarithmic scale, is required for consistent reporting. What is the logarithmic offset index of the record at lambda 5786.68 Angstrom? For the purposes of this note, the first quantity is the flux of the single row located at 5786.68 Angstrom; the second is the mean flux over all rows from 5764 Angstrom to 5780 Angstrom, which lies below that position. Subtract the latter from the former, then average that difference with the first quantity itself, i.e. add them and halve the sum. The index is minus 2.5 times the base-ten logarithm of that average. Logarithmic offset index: 0.664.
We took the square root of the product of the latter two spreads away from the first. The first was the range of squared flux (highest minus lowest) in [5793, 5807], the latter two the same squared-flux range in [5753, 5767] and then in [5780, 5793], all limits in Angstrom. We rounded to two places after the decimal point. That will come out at 0.25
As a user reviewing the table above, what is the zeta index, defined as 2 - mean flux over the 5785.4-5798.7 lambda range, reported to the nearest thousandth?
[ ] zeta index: 0.794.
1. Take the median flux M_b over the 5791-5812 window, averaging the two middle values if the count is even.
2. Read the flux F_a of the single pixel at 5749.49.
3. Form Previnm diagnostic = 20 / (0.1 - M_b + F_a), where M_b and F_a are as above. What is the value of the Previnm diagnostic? -444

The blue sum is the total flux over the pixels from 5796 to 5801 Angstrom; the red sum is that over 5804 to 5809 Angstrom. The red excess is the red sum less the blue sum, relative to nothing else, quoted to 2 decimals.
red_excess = 0.07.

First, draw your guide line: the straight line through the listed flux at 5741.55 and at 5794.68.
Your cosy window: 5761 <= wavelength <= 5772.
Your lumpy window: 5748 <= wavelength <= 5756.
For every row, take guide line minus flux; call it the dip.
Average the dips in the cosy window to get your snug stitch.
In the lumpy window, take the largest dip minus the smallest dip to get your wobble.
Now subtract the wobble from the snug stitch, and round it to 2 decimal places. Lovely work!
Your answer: -0.13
